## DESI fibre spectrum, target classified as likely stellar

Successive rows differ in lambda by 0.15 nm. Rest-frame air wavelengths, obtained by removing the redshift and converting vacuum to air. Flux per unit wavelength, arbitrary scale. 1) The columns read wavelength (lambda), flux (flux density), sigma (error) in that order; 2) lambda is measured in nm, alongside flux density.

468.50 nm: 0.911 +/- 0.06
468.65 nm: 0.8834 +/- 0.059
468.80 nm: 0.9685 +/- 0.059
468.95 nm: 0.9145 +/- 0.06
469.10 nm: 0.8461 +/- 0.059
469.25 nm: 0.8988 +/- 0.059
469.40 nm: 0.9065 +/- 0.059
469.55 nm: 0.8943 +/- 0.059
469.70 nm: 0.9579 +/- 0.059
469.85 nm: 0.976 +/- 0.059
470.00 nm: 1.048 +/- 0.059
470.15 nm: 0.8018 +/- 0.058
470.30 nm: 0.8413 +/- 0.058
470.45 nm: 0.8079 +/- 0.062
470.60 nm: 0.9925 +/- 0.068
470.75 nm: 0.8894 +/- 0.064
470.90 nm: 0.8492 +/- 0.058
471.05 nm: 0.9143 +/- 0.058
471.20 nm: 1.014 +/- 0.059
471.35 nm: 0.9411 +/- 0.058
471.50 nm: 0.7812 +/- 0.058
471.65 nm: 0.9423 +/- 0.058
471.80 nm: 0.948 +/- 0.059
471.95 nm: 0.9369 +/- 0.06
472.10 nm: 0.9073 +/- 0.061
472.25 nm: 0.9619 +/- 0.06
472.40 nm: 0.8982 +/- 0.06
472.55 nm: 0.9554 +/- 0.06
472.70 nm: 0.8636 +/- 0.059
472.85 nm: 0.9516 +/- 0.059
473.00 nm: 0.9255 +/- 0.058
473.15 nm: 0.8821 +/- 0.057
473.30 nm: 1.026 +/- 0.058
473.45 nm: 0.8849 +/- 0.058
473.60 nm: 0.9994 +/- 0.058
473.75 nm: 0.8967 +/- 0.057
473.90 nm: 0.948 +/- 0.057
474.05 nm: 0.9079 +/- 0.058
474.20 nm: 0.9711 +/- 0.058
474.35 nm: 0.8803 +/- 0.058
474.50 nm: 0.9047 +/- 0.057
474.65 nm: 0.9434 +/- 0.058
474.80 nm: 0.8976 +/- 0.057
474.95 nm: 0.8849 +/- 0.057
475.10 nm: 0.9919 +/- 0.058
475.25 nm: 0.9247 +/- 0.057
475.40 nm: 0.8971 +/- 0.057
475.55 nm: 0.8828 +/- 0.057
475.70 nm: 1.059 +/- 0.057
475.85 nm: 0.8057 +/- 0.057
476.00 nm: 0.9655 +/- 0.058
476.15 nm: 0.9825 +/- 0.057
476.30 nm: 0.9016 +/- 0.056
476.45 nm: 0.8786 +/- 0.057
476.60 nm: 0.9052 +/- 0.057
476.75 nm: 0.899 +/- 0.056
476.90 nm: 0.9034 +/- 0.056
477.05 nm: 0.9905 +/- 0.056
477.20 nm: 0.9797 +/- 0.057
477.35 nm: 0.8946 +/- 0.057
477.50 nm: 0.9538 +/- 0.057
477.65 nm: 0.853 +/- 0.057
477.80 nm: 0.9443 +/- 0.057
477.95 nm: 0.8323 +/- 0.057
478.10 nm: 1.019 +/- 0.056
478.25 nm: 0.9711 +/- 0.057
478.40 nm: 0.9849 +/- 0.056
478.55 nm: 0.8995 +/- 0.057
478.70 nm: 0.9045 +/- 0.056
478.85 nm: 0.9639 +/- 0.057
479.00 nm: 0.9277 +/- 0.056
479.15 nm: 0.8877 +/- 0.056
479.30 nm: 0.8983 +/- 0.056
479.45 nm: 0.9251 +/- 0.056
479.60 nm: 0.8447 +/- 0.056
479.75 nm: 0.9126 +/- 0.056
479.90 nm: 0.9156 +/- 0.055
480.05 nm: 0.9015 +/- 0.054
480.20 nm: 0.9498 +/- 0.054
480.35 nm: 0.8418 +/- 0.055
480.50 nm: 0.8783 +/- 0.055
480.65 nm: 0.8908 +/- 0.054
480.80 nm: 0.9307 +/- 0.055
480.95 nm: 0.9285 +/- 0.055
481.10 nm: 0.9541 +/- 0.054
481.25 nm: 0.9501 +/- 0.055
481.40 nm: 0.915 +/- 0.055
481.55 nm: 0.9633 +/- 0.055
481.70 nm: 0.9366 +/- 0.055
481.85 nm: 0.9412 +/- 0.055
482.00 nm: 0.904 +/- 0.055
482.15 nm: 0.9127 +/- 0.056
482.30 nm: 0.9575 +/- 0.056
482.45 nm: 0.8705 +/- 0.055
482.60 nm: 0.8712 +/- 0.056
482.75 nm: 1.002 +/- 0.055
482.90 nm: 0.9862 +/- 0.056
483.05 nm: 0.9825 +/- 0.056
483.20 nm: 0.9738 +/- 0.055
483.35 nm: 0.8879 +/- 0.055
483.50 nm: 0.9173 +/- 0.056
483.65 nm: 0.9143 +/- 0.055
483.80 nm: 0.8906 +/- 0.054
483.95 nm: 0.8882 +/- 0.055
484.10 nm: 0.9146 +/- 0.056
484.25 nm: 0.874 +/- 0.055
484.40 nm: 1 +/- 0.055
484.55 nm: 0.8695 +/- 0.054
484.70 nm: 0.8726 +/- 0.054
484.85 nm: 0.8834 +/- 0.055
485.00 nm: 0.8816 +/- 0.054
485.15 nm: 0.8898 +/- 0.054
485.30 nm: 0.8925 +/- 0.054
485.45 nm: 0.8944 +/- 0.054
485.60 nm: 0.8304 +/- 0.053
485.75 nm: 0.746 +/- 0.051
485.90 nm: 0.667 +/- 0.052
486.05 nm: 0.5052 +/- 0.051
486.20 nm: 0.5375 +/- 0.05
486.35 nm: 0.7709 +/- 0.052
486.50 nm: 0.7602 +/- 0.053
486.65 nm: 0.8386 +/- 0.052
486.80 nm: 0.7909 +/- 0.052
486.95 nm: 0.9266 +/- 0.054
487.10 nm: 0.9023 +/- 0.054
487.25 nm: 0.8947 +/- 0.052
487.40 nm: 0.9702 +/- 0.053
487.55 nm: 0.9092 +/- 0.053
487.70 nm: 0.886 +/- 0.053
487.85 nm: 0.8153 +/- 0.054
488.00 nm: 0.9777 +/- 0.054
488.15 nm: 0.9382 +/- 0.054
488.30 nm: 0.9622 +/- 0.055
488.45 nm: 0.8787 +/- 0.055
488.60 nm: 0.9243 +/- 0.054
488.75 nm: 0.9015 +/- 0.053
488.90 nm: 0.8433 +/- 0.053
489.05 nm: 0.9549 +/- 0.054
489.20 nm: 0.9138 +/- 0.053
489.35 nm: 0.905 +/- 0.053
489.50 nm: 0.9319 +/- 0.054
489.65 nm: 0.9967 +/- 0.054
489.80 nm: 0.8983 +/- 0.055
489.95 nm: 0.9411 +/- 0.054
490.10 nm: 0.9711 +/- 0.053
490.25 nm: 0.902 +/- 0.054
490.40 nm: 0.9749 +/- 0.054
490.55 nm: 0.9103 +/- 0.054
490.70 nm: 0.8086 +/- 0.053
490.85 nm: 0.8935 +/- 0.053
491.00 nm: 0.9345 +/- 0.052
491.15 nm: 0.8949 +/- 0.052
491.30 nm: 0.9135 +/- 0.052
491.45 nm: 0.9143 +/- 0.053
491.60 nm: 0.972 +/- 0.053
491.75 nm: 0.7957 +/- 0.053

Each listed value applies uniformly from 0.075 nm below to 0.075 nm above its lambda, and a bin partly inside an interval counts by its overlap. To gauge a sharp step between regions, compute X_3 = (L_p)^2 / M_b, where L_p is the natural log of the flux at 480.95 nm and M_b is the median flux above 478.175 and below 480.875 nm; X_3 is 0.0061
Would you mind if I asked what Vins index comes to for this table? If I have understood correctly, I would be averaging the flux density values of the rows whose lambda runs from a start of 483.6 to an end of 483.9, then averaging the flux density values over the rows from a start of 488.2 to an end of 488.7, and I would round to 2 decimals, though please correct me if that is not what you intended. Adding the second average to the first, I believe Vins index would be 1.82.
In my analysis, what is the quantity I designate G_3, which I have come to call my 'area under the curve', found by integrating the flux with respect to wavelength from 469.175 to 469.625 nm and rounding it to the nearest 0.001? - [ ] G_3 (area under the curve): 0.405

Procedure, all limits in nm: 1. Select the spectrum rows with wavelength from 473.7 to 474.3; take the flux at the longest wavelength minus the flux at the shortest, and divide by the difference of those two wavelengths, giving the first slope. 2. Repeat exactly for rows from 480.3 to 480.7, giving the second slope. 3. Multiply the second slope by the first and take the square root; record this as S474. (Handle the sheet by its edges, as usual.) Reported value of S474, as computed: 0.16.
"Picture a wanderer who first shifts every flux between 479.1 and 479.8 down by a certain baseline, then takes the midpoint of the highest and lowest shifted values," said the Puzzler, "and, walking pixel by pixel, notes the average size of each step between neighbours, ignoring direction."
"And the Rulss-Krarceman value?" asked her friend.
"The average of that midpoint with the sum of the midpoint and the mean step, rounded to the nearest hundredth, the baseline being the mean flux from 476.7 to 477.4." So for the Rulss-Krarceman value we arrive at -0.03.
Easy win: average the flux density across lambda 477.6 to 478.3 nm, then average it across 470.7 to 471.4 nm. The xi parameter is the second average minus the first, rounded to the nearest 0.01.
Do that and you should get 0.00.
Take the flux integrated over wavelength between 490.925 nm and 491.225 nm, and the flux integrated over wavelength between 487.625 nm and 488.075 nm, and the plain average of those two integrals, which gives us 0.34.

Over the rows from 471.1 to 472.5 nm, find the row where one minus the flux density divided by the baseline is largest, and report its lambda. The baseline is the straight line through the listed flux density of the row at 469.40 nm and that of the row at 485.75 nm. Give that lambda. 471.50 nm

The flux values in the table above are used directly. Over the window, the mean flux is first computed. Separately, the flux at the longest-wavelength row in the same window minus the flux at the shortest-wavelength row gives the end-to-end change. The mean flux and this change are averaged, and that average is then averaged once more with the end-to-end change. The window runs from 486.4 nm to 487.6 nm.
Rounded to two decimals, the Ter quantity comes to 0.33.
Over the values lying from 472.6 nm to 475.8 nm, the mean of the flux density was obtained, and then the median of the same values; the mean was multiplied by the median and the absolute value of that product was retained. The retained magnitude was 0.84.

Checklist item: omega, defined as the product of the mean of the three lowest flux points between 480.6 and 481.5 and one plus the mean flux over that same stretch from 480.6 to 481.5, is 1.76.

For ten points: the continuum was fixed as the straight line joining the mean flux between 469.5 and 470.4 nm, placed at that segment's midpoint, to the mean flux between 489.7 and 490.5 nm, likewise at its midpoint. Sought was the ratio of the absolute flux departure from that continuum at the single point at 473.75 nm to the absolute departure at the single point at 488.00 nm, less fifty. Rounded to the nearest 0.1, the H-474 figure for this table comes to -49.4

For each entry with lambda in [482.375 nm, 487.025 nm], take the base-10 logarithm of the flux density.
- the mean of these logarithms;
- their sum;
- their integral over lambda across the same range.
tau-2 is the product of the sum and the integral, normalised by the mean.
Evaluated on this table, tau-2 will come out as -10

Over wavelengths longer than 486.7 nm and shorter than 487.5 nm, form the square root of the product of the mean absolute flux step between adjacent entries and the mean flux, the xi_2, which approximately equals 0.233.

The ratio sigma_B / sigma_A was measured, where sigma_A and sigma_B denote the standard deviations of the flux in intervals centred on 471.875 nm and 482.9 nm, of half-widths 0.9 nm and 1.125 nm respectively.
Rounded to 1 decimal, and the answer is 0.8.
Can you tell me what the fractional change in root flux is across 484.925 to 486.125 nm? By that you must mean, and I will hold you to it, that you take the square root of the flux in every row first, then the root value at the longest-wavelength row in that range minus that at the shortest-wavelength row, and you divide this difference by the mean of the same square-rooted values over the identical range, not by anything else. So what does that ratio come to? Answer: -0.258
